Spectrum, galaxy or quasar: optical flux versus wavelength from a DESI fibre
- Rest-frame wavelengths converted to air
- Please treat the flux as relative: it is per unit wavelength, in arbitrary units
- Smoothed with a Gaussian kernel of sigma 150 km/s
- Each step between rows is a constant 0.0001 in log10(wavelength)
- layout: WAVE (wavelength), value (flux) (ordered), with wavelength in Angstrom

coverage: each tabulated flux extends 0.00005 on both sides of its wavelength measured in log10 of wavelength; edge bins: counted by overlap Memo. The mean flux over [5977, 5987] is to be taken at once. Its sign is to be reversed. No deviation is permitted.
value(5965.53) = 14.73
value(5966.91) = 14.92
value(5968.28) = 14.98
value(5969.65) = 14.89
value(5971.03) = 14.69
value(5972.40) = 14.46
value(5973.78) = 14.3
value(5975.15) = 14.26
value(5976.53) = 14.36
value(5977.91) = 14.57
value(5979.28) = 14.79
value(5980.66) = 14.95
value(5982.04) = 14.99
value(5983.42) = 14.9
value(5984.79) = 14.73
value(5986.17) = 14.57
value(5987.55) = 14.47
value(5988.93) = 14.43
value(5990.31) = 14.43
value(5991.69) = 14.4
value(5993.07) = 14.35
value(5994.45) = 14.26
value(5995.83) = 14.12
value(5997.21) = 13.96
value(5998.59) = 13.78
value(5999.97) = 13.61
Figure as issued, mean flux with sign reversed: -14.8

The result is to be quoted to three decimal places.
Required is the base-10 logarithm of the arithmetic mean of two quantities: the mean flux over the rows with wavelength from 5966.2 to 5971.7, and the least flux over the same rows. 1.170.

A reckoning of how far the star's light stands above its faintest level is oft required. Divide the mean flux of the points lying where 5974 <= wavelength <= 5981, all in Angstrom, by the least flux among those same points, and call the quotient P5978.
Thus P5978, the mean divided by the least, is 1.02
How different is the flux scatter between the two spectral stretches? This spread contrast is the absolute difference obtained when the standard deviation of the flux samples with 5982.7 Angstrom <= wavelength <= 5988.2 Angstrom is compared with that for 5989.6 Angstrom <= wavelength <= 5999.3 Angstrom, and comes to 0.06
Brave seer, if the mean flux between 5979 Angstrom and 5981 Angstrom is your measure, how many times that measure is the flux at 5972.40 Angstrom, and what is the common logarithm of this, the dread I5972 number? -0.012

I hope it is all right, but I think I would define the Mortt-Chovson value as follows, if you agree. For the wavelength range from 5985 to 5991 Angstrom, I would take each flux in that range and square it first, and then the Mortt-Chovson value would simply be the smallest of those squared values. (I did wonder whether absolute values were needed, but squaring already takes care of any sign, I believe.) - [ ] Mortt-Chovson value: 208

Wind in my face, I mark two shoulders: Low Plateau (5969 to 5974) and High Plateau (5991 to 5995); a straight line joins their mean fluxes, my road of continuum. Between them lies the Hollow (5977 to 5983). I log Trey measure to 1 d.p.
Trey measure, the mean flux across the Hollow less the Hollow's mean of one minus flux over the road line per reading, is 14.8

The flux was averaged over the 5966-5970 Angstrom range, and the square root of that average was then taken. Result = 3.86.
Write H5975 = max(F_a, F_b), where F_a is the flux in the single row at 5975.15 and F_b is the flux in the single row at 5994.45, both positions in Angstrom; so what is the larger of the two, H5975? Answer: 14.3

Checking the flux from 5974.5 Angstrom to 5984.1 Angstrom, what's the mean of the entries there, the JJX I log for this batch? 14.7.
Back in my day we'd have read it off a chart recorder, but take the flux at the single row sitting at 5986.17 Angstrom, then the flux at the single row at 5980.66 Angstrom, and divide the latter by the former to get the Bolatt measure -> 1.03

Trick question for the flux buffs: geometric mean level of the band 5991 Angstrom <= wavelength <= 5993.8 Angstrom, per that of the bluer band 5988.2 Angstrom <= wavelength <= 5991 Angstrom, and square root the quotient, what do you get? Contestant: 0.998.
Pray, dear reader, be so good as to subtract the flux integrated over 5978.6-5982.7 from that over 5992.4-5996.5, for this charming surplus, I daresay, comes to -2.6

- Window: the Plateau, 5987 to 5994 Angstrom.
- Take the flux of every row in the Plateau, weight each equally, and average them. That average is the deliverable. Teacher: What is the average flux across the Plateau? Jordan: 14.4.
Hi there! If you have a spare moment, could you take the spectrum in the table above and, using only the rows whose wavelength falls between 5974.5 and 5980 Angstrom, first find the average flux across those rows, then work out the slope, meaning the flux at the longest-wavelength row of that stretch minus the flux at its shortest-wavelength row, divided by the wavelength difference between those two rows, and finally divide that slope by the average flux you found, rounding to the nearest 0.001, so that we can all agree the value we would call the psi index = 0.009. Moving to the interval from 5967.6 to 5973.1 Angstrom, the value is -0.009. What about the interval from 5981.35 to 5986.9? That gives -0.007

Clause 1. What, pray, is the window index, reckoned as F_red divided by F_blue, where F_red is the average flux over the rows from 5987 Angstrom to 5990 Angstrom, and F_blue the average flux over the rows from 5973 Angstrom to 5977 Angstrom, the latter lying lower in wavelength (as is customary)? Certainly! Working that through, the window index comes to 1.01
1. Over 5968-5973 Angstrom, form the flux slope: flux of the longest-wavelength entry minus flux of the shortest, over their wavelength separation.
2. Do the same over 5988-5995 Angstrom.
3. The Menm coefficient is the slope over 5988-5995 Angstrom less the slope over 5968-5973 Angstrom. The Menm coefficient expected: 0.10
